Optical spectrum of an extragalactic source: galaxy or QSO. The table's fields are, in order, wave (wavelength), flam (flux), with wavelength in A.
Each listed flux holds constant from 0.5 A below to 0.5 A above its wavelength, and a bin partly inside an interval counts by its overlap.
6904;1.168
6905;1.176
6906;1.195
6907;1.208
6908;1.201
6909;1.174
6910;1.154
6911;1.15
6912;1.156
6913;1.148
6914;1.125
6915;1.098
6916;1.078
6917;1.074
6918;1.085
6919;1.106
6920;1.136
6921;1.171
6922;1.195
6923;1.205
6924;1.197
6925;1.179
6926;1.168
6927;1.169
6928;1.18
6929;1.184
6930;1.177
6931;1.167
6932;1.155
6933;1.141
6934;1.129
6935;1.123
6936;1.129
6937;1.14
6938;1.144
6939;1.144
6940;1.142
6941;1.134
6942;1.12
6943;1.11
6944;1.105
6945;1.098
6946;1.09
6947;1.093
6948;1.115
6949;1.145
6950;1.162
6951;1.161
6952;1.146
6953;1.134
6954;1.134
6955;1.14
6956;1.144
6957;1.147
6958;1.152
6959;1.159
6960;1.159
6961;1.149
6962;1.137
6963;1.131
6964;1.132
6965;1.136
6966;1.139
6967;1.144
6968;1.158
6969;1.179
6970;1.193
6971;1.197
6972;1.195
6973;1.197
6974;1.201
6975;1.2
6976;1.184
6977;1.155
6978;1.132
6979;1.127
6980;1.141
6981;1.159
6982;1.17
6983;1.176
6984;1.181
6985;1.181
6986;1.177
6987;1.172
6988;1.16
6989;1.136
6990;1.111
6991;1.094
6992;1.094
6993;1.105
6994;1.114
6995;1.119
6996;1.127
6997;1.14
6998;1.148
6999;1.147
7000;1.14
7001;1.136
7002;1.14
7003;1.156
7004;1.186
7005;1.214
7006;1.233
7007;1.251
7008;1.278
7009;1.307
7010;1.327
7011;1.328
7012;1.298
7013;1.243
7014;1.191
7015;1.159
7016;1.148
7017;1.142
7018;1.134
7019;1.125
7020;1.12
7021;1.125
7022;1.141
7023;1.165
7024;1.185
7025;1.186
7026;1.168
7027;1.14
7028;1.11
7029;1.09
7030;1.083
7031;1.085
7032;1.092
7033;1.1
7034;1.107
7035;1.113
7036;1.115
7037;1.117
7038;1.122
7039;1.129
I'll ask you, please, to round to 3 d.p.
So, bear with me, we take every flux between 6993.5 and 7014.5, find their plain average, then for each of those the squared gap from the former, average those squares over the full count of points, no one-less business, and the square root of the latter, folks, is 0.071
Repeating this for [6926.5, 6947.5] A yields 0.028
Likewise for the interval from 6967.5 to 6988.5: 0.021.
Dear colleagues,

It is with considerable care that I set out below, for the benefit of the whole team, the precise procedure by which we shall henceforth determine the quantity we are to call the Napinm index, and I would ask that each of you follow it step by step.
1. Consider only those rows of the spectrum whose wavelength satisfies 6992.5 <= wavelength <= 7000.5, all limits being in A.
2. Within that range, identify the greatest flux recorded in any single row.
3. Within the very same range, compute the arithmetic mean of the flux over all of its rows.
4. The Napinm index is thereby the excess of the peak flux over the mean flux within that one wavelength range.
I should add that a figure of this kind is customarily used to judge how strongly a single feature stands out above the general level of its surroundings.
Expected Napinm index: 0.018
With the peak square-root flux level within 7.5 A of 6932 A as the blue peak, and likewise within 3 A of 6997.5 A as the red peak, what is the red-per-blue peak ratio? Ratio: 0.985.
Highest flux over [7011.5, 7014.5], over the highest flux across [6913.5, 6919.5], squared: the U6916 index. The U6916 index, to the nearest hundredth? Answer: 1.33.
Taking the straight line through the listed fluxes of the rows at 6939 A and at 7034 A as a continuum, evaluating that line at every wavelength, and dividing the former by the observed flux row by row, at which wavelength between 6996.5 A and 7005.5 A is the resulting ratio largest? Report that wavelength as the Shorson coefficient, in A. 7001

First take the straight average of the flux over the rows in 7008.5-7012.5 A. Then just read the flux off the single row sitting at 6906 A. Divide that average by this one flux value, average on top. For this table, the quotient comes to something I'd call 1.10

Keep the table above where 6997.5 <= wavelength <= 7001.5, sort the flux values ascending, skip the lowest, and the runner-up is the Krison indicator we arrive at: 1.14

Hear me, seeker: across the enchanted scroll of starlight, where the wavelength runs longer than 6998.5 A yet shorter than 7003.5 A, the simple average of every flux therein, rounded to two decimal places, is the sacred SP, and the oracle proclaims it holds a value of 1.14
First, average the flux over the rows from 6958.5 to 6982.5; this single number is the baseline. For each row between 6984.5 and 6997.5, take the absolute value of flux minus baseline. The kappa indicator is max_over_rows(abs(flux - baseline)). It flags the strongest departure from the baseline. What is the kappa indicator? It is 0.07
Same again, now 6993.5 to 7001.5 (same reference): 0.05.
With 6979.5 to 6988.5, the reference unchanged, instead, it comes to 0.02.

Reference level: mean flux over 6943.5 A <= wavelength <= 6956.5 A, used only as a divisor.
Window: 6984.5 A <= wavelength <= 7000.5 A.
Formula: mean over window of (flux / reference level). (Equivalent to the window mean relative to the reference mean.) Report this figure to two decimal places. 1.01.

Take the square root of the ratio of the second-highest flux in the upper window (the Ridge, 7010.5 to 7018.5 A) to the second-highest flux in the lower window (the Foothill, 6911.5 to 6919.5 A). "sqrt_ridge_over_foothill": 1.06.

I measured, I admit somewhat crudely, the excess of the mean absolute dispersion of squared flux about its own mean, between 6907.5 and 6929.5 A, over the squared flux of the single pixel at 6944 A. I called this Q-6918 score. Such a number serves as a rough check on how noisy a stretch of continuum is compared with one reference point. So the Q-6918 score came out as -1.15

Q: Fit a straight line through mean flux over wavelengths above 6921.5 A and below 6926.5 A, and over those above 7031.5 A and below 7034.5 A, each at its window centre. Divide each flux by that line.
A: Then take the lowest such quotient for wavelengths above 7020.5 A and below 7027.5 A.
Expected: 1.01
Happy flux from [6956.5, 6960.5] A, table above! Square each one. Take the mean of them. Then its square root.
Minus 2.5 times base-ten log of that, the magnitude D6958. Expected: -0.156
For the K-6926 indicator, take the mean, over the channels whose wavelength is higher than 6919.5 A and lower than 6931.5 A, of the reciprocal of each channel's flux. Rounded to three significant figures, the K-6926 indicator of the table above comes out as 0.850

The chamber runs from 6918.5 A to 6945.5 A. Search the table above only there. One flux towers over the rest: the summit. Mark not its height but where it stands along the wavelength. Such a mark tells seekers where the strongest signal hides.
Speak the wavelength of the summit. 6923 A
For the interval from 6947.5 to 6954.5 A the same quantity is 6950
